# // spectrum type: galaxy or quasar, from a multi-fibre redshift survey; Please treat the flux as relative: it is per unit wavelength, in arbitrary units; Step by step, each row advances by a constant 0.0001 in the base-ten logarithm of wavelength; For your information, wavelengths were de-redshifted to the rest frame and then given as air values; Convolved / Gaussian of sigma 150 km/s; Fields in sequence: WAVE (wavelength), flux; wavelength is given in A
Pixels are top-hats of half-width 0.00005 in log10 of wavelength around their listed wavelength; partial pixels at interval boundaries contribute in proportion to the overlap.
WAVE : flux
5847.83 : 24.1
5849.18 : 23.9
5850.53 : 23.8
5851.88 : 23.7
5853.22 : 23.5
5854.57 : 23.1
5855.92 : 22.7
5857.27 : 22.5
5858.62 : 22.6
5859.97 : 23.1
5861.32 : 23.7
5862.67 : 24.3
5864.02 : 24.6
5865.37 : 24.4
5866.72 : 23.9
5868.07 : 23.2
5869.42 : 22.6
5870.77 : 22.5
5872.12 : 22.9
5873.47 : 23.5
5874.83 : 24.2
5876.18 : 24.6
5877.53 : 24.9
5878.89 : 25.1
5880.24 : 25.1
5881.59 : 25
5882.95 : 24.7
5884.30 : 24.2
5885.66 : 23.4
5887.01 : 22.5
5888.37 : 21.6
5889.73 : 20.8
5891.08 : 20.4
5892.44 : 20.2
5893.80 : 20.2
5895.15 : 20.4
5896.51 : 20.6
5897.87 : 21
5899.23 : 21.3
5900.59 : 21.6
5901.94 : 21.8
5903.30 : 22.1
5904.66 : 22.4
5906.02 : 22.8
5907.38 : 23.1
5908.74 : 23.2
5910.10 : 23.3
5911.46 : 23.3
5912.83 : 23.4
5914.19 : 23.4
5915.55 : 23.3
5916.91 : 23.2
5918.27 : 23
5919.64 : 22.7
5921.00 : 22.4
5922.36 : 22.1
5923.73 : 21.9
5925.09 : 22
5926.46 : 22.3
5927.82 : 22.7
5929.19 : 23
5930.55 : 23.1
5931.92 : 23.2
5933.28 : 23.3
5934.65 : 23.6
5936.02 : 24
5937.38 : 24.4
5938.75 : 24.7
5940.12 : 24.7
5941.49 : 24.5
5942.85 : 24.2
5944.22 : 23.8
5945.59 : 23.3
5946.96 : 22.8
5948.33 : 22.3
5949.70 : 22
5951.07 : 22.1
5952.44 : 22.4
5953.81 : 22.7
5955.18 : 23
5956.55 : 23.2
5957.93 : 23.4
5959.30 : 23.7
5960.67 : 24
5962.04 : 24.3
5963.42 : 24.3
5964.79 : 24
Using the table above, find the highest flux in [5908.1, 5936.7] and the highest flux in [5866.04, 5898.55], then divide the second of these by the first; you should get 1.05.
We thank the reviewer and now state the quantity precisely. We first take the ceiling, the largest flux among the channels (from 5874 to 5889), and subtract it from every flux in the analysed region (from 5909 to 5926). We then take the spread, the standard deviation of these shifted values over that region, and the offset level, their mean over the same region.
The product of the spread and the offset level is -1.3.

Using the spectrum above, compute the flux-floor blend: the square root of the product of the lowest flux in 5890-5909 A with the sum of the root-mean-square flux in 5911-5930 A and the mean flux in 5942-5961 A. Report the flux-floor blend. 30.4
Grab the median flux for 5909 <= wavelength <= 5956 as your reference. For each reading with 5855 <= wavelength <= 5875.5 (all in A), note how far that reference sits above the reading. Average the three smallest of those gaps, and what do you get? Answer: -1.3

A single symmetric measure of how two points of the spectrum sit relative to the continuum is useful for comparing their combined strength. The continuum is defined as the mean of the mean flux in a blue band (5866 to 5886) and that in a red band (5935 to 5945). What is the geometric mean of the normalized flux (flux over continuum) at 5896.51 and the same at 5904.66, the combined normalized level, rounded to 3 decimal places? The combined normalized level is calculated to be 0.889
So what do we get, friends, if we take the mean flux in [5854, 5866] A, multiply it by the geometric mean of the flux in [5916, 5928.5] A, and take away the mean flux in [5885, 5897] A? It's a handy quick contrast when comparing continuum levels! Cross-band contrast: 506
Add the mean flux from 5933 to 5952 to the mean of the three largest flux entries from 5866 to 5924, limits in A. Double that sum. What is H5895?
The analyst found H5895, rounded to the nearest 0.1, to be 97.2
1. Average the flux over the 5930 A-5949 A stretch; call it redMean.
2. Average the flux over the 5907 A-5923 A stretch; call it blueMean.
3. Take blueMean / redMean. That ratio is 0.97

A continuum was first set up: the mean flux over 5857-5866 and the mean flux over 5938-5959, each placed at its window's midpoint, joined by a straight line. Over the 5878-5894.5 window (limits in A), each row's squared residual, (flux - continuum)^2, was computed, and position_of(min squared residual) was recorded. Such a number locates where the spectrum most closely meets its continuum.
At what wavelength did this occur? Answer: 5885.66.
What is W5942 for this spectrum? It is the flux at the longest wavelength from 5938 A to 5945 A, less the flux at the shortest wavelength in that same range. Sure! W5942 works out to -0.9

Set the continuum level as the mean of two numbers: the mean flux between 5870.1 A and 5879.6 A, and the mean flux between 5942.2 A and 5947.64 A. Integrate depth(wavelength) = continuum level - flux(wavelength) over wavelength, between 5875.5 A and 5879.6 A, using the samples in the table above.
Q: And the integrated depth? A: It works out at -5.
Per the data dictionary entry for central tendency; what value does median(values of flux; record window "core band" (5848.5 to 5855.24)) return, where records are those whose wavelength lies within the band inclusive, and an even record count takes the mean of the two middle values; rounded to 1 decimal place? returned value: 23.7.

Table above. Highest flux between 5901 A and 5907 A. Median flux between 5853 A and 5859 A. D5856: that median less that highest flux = -0.1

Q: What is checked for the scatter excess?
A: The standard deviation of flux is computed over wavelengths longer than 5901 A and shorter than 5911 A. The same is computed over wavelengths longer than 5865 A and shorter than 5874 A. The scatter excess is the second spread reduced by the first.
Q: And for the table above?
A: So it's 0.11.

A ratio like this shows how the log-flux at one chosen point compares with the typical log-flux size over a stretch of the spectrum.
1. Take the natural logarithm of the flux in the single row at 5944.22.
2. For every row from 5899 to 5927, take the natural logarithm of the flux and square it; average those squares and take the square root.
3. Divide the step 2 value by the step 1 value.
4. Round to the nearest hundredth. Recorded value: 0.98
